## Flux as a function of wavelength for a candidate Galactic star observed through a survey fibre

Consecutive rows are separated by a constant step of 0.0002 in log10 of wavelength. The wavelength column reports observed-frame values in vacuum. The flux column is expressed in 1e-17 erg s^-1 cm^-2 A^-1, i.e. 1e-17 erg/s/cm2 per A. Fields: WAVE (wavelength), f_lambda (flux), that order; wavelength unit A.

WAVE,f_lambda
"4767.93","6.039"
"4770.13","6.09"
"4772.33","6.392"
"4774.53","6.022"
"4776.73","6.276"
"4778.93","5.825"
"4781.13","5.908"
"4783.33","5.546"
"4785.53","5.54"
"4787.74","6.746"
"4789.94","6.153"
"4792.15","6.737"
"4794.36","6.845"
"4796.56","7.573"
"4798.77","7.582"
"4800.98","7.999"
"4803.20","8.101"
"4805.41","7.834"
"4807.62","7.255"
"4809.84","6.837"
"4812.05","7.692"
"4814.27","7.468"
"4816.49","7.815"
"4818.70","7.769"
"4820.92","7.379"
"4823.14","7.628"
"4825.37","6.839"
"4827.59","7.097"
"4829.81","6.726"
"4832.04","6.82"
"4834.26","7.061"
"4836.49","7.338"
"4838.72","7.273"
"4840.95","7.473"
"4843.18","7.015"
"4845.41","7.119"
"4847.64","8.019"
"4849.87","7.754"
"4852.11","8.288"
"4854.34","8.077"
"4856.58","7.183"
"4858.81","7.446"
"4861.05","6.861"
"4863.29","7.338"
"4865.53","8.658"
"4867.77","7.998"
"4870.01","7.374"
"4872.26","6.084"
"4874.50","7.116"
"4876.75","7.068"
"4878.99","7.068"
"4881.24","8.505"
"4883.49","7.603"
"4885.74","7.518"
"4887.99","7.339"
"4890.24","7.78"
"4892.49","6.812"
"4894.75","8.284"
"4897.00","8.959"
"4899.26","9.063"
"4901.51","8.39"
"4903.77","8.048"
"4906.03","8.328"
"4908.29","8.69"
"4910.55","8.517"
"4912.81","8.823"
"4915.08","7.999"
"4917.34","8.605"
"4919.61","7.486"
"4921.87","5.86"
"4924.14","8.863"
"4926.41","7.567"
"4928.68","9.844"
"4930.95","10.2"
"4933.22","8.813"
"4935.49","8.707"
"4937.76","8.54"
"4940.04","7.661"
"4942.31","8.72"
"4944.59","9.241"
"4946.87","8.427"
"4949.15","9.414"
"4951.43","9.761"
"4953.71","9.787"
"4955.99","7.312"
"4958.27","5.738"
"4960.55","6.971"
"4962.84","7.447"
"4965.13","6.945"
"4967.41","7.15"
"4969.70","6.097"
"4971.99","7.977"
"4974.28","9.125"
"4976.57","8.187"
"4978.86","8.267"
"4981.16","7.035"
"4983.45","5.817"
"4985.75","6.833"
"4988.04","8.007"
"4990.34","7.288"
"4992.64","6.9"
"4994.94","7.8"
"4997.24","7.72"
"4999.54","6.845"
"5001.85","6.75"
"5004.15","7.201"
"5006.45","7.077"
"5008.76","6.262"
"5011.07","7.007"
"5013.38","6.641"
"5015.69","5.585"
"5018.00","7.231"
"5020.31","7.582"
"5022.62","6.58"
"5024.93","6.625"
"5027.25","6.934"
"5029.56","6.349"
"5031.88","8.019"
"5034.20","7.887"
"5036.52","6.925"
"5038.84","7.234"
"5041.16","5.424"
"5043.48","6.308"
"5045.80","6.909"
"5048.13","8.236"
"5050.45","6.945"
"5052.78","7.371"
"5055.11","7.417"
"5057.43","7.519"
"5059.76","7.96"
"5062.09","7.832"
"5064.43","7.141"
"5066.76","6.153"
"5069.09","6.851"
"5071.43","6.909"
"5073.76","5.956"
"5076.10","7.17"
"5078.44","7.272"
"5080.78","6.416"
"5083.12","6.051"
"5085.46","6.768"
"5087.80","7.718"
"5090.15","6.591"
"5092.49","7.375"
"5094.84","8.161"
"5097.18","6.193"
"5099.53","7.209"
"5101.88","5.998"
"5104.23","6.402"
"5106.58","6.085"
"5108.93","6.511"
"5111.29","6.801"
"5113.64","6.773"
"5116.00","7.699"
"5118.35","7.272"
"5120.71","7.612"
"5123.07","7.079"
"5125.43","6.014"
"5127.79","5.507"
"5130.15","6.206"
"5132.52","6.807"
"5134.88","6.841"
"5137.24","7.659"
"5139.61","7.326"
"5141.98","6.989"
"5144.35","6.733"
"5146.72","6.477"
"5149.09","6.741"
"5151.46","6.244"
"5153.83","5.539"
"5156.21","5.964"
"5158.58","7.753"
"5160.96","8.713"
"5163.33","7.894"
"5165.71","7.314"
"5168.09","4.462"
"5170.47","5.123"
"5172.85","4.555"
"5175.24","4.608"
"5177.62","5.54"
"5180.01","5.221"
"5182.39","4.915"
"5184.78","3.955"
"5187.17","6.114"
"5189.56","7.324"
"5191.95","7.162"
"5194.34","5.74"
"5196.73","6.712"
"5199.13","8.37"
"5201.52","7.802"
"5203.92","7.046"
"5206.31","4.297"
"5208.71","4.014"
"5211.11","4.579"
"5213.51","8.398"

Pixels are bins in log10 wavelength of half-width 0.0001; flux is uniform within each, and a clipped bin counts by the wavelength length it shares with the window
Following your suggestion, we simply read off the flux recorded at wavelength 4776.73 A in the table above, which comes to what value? 6.276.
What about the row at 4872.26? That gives 6.084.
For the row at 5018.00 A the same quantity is 7.231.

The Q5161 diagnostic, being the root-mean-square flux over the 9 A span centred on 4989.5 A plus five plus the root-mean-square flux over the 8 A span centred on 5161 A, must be 20.4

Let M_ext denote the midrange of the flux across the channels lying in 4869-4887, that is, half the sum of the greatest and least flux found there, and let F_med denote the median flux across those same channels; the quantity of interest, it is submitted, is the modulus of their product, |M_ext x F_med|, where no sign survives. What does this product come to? 53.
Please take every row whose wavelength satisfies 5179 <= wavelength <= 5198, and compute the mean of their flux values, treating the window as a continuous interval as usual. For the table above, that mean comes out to 5.9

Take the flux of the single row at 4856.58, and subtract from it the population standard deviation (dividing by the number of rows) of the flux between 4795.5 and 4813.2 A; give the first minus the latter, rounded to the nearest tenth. 6.8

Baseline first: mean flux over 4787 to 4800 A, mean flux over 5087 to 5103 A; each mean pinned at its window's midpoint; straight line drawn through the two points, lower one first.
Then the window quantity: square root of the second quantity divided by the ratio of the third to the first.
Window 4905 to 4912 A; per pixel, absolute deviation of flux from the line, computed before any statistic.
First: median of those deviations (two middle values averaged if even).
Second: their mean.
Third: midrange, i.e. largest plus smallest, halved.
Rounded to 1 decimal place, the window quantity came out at 1.2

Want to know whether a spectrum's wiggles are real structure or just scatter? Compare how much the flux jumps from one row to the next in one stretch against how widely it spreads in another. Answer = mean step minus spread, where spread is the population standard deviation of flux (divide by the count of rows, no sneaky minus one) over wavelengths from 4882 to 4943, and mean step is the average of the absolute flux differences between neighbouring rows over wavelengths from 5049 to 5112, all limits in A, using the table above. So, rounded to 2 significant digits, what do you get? -0.22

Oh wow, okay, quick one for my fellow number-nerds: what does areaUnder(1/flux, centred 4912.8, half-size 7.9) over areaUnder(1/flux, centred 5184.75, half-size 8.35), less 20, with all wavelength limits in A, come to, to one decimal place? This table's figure -19.4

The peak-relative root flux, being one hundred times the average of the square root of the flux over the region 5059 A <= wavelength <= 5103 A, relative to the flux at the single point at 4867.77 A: 32.9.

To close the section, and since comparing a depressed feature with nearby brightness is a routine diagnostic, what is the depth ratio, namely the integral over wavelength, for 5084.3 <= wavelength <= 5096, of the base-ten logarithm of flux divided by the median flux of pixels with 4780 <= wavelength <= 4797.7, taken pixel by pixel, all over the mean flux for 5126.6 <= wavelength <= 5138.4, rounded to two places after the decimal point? 0.10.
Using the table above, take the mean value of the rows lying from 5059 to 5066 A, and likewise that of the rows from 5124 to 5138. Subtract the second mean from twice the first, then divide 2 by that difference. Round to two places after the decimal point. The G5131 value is 0.23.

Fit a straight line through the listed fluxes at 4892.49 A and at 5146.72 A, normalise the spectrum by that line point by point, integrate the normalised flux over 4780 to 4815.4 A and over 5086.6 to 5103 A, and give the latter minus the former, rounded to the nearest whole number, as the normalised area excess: -18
